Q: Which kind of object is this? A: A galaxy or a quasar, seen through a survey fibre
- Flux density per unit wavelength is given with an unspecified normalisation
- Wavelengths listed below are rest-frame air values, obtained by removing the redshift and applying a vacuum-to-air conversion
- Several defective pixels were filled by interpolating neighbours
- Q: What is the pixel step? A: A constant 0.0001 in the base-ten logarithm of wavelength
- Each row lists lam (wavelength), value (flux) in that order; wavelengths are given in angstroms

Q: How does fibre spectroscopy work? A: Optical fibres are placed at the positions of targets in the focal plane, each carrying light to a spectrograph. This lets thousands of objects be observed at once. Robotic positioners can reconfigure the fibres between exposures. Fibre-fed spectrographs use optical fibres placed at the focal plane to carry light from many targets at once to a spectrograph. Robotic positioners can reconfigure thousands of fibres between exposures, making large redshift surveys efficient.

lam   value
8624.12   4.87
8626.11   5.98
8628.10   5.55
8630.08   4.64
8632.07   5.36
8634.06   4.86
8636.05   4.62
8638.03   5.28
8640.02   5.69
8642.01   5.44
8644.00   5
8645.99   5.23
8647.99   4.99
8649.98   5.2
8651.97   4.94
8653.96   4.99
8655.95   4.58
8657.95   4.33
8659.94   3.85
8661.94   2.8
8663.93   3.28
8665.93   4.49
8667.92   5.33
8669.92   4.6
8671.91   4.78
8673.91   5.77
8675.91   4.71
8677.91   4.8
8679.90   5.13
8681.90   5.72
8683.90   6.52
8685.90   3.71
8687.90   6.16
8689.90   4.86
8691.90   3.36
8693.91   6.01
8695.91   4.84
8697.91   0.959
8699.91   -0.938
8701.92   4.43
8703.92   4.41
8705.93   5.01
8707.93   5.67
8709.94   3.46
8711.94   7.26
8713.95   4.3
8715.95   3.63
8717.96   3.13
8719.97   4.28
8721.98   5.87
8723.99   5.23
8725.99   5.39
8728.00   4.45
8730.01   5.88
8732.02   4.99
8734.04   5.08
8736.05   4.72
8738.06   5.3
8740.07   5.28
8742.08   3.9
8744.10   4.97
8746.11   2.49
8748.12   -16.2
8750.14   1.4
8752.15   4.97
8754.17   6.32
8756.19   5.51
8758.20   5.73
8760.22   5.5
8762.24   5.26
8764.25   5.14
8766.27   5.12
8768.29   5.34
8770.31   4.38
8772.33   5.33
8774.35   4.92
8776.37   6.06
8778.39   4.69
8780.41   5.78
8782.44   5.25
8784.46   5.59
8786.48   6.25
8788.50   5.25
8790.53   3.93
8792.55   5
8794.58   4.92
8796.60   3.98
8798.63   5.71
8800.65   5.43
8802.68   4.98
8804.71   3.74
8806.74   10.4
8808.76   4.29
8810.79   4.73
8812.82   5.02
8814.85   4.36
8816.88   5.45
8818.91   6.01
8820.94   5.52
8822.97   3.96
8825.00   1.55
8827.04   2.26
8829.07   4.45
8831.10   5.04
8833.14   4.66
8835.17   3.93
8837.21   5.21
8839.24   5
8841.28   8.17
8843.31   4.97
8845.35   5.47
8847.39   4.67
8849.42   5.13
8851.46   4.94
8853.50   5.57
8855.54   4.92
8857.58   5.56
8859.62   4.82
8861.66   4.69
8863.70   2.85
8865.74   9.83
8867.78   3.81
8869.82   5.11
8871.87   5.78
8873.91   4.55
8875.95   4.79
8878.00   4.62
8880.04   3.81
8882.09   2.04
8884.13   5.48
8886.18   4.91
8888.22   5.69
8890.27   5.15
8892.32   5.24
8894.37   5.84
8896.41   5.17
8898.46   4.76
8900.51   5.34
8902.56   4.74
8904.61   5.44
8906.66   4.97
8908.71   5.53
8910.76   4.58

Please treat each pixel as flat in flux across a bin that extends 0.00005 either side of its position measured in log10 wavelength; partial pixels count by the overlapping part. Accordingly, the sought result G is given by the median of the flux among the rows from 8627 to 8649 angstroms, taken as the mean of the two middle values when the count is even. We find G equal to 5.23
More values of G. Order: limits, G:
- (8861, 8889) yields 4.74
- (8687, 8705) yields 4.43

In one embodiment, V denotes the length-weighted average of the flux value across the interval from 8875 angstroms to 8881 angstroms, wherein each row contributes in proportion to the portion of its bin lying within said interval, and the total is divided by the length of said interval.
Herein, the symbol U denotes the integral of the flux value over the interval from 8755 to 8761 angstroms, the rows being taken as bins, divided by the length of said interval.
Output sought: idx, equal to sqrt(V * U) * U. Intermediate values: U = 5.6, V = 4.4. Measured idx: 27.9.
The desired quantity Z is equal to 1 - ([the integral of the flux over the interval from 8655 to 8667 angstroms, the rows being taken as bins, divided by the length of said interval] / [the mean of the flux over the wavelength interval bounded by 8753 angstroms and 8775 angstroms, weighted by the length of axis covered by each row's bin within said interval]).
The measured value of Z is 0.27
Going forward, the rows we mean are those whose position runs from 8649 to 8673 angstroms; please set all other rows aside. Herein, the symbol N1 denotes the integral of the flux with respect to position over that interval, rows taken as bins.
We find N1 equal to 106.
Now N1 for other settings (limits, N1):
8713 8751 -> 128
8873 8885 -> 50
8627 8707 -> 371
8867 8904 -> 179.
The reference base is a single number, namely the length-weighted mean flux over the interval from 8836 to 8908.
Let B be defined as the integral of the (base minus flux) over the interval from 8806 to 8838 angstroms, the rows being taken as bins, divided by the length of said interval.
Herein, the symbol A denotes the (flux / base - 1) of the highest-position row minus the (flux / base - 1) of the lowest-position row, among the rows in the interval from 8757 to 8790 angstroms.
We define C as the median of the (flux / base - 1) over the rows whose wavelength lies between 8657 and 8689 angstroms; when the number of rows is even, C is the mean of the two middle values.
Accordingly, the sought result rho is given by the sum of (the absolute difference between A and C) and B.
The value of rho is 0.38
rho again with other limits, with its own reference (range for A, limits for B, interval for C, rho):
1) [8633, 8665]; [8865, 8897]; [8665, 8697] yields 0.30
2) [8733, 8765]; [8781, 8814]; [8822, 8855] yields -0.12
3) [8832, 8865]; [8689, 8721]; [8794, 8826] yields 1.39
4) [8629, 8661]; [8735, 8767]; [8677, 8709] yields 1.77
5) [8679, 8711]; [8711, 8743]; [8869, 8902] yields 0.53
